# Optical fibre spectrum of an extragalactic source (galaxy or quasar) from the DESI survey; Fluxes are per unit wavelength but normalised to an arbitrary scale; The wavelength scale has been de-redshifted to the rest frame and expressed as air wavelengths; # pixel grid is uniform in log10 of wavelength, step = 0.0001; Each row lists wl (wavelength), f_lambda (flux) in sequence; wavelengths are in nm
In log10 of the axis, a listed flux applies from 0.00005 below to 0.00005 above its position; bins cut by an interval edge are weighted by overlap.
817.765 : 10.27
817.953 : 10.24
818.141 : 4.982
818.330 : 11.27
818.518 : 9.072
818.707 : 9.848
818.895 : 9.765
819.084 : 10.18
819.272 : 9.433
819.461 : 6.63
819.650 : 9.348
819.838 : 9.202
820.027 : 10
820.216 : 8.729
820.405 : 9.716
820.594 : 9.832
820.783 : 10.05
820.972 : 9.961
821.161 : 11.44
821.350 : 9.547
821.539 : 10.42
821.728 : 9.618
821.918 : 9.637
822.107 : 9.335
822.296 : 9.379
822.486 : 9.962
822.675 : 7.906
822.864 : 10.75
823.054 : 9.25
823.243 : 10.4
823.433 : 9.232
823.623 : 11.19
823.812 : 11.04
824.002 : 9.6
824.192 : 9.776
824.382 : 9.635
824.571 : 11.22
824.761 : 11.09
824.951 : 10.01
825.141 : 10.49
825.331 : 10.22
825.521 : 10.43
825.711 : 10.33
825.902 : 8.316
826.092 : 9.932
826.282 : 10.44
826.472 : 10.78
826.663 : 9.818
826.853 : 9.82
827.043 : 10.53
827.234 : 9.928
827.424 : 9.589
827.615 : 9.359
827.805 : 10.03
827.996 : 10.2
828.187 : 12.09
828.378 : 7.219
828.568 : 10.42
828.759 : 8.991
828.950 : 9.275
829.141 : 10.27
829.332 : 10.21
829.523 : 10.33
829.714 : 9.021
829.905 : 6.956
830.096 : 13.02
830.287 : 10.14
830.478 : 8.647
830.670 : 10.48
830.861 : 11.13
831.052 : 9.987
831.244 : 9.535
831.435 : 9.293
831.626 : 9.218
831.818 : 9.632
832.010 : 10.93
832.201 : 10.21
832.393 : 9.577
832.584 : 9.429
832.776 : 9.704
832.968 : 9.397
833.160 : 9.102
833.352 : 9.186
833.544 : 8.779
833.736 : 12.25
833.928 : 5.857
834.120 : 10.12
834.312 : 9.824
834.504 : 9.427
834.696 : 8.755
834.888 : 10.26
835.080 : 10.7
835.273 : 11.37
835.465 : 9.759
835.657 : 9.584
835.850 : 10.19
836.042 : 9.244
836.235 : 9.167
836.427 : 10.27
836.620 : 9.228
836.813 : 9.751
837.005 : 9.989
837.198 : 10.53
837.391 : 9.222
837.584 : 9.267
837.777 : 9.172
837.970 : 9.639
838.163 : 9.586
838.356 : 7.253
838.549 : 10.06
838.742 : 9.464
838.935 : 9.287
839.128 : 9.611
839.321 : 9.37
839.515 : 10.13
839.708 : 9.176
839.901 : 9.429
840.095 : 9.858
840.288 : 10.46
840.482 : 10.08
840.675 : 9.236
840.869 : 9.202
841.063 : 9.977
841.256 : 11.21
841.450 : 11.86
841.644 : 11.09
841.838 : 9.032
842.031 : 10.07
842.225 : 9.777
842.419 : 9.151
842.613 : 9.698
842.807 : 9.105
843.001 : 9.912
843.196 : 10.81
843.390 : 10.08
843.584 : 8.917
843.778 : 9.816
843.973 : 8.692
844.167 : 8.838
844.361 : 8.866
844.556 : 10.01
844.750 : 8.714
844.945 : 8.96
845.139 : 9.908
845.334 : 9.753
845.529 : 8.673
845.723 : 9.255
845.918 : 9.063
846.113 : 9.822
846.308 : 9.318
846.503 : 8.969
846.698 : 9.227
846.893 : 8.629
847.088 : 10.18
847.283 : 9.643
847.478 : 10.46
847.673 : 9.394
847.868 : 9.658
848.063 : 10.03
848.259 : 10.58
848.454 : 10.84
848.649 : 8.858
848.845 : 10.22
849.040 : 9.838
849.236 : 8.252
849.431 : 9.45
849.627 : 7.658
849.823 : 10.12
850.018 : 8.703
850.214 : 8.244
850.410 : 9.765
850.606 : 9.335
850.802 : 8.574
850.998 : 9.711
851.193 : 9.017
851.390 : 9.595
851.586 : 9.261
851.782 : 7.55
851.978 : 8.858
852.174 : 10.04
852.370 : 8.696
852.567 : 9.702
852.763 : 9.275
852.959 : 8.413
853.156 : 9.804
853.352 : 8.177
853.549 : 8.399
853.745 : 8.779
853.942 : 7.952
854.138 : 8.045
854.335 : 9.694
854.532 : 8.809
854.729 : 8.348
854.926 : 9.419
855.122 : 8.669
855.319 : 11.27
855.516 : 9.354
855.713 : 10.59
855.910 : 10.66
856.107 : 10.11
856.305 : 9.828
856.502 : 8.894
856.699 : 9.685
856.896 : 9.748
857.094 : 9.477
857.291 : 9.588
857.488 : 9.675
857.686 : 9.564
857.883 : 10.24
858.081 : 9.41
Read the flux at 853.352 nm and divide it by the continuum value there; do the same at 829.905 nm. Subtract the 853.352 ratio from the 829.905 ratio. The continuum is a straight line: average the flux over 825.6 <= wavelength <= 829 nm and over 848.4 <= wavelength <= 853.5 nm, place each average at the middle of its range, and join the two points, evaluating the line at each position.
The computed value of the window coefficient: -0.19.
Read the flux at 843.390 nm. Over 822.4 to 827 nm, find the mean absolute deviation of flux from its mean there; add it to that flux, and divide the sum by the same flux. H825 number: 1.06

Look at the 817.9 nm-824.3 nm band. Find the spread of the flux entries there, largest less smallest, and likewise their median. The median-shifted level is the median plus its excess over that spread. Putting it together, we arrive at 13.0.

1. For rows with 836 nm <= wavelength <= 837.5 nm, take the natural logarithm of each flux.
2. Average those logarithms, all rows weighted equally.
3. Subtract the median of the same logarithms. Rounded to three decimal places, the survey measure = 0.018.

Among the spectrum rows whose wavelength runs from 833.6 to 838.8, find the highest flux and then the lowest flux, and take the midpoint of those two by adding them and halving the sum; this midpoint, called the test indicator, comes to 9.1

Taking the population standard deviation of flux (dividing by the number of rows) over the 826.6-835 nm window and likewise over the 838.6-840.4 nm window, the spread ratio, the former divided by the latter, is 3.0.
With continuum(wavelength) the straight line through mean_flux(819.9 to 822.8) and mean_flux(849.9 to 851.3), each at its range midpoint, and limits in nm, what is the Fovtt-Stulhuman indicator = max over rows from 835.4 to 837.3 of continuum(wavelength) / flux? 1.02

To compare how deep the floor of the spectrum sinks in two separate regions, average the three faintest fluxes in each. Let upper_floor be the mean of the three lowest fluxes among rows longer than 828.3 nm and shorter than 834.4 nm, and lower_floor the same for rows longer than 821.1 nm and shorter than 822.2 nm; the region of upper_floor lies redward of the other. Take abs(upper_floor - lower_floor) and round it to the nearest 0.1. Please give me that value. 2.8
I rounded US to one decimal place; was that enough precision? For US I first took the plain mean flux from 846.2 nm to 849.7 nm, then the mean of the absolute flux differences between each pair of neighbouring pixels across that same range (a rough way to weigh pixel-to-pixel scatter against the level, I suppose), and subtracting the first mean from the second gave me -8.6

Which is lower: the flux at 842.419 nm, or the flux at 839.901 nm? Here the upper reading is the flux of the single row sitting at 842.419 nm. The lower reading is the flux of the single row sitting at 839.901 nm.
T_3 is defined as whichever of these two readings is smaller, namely 9.2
